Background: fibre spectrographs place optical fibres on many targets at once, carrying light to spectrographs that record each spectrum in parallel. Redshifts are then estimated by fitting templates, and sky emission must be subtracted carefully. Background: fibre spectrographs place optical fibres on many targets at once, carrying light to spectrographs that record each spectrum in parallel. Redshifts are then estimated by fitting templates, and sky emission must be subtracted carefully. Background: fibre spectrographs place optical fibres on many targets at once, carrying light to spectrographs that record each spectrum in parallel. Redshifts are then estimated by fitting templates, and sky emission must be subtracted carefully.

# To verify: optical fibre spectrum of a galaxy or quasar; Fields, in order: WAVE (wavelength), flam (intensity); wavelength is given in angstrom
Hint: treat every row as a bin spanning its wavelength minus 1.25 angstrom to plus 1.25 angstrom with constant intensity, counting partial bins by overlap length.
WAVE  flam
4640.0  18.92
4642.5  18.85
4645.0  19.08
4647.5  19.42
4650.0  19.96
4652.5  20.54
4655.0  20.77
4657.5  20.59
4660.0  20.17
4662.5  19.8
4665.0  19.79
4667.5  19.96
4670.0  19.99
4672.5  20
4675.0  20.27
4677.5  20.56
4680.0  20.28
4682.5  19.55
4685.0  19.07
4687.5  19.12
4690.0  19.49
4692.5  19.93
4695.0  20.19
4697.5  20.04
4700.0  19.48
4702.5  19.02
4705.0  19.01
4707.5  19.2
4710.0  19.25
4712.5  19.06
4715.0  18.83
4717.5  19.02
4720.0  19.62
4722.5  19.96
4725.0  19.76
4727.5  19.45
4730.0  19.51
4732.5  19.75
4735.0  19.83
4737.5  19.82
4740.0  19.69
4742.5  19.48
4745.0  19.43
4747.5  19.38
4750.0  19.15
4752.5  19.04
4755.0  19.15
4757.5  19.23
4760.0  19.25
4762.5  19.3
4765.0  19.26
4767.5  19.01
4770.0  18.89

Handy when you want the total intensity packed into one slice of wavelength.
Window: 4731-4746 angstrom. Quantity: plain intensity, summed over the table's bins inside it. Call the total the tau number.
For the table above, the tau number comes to 118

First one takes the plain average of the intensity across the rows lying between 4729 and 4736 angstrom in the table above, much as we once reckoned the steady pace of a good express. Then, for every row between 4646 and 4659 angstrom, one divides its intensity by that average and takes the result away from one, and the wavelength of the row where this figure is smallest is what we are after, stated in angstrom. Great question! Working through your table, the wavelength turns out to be 4655.0 angstrom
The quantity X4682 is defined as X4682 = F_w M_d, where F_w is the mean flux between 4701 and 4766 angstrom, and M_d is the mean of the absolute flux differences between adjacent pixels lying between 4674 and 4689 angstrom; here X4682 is 7.1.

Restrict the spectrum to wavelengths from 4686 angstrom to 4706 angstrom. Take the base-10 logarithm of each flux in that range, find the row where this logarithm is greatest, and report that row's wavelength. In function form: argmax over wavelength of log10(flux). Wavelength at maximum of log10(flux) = 4695.0 angstrom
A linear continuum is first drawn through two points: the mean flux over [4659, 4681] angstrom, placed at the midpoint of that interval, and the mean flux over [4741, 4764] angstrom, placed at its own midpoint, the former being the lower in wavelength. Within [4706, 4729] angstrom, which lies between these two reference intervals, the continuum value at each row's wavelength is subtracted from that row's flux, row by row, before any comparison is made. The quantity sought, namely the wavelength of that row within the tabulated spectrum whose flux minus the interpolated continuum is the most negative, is 4715.0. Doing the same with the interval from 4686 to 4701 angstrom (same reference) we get 4687.5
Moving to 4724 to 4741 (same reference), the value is 4727.5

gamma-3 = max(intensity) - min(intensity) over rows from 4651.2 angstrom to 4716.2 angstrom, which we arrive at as 1.9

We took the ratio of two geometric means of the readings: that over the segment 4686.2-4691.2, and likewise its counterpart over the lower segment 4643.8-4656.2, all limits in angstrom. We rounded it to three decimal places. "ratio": 0.968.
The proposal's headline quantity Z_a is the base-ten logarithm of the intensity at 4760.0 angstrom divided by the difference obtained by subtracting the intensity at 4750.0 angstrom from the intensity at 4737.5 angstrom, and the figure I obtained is 1.46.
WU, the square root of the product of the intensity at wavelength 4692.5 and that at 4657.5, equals 20.3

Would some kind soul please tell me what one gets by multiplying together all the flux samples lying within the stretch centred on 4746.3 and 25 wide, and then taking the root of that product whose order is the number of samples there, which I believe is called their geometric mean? 19.4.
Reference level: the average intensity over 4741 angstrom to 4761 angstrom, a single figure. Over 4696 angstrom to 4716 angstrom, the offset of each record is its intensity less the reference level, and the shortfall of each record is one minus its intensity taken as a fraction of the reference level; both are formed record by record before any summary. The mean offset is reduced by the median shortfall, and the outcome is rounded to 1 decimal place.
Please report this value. 0.0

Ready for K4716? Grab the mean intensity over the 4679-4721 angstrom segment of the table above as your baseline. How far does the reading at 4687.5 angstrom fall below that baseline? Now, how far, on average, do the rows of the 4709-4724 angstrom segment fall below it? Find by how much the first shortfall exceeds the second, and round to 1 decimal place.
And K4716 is 0.2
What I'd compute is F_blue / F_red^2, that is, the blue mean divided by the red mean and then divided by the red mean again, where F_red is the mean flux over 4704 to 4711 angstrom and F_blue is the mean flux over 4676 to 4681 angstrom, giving 0.0557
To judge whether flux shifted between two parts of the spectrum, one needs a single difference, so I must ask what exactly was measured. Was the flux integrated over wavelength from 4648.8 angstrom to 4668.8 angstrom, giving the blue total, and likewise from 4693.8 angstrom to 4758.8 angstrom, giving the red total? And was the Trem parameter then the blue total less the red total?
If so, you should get -859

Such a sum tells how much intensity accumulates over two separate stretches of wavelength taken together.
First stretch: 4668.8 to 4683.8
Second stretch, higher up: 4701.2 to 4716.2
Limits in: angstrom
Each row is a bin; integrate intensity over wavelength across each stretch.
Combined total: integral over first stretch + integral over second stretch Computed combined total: 588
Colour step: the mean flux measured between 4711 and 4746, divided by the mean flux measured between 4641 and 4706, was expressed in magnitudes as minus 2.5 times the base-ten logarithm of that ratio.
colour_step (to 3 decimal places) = 0.016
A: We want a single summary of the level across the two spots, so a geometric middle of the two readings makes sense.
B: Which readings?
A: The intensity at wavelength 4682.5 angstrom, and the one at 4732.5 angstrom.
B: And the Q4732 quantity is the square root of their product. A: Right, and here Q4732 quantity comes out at 19.6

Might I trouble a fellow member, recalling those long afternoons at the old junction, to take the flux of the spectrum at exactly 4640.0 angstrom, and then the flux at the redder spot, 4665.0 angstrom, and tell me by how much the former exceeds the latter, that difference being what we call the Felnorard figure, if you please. -0.87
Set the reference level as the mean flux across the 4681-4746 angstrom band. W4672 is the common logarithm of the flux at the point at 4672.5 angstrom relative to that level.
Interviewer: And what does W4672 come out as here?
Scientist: 0.011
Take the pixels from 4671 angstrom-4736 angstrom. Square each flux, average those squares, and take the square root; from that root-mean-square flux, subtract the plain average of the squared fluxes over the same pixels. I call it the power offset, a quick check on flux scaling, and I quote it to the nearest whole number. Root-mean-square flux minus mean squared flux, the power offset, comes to -364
